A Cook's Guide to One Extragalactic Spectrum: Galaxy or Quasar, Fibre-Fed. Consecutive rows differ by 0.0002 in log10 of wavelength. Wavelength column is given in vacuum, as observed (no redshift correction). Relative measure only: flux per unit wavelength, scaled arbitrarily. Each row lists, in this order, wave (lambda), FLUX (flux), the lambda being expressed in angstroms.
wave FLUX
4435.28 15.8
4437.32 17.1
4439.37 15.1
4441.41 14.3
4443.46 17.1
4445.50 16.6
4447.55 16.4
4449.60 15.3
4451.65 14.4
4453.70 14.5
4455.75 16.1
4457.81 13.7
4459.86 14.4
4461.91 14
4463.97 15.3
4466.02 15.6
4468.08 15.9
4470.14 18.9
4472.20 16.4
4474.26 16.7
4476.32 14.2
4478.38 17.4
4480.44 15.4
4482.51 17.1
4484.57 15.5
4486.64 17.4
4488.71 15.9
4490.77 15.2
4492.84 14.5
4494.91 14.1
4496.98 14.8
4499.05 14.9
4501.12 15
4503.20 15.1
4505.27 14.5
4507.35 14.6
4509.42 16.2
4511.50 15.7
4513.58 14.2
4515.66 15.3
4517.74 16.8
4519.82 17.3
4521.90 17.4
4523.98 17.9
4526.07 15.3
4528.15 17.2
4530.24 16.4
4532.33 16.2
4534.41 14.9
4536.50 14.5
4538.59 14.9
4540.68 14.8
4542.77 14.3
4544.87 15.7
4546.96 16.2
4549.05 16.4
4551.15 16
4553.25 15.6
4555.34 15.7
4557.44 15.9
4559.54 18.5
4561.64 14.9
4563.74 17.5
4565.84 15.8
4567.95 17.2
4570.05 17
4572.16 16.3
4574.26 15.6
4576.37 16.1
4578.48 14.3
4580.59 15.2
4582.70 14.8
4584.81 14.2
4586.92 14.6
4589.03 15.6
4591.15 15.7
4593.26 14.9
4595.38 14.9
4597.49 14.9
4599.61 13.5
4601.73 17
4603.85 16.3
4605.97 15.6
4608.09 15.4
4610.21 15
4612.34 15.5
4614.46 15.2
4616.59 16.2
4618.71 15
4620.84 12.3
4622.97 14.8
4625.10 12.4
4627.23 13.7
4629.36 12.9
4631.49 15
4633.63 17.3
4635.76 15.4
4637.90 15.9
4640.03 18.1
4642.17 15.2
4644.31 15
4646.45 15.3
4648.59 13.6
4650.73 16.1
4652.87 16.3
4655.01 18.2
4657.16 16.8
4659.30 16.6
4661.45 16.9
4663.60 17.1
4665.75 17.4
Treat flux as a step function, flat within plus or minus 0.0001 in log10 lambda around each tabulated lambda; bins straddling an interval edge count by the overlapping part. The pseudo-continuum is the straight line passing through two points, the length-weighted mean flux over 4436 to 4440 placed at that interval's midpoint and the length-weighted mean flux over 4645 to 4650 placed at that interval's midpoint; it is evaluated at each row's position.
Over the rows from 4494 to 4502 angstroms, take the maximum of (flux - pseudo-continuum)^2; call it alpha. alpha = 3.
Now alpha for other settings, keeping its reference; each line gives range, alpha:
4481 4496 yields 3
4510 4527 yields 6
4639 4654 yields 12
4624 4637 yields 7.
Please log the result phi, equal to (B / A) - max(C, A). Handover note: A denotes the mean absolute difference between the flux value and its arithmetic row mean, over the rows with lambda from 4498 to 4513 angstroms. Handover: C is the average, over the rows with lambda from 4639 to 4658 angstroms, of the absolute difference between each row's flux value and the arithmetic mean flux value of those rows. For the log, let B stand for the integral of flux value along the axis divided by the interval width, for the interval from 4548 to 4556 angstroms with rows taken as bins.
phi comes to 33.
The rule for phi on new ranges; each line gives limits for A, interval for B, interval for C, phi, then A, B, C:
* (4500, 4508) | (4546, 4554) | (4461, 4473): 63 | 0.25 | 16.1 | 1.1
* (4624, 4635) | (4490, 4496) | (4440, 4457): 8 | 1.51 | 14.6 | 1.0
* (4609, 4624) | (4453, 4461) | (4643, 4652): 19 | 0.75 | 14.7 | 0.7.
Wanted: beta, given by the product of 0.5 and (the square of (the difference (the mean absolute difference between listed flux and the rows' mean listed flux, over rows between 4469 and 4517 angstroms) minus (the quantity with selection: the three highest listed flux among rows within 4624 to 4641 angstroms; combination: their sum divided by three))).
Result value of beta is 130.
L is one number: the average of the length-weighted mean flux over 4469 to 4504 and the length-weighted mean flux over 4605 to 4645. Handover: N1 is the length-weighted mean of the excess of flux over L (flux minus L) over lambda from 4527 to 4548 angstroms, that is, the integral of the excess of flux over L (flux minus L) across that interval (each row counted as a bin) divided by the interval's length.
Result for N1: 0.09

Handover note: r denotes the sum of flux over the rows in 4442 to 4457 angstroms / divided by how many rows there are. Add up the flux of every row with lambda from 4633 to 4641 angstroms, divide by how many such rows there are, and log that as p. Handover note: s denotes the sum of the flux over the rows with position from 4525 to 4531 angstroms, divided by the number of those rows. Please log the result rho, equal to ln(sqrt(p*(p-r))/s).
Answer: -1.43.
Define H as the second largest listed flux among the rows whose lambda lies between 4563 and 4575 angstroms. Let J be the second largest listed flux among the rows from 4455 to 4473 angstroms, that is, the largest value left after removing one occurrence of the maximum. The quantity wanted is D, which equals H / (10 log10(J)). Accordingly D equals 1.42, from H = 17.2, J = 16.4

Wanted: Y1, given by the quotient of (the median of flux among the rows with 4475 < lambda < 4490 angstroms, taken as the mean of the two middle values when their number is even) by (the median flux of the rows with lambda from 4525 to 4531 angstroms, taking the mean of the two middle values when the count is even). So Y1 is 0.97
